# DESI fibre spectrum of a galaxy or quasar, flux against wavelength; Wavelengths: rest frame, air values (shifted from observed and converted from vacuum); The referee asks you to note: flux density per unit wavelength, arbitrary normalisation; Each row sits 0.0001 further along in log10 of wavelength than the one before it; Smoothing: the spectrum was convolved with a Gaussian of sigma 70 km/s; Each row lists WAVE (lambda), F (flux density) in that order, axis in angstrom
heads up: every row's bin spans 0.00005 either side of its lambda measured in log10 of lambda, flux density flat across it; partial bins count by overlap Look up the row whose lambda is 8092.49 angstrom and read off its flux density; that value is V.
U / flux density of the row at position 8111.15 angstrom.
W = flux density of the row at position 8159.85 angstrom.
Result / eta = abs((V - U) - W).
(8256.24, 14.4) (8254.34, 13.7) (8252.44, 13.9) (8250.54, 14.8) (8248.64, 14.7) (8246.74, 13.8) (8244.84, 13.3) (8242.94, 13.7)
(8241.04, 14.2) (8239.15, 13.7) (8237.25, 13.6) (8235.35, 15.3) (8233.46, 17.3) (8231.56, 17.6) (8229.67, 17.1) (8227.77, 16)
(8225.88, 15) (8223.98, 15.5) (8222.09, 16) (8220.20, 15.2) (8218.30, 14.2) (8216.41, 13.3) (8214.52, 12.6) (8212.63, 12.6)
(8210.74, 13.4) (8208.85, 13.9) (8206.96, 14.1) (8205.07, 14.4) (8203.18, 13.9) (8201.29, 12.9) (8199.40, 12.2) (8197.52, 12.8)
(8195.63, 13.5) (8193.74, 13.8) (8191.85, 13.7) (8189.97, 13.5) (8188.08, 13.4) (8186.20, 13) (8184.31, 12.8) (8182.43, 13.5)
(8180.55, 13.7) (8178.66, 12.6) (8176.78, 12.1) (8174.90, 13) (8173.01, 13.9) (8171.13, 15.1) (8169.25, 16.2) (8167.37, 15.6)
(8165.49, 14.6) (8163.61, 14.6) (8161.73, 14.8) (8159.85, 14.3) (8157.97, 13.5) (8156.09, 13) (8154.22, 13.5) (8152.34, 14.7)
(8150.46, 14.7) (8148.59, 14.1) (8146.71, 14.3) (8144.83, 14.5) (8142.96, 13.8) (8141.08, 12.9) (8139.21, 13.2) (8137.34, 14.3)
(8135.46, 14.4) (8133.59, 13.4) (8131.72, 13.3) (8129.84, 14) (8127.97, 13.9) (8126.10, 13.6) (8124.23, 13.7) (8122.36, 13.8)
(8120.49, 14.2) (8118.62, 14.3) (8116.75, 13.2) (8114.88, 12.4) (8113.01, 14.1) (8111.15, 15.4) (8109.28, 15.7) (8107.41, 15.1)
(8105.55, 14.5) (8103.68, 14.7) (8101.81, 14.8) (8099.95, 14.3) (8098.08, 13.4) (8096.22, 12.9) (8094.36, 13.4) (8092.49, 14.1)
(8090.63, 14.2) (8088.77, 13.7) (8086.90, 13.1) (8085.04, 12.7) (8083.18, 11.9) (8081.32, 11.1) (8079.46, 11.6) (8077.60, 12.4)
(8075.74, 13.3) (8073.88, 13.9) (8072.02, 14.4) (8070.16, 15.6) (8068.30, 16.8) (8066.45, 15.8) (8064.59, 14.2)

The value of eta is 15.6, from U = 15.4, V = 14.1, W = 14.3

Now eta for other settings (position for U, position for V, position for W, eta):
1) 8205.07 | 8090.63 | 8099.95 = 14.5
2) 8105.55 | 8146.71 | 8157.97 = 13.7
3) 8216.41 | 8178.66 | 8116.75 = 13.9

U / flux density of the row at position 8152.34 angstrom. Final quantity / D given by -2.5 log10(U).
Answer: -2.918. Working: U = 14.7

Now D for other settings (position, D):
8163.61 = -2.911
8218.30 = -2.881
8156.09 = -2.785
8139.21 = -2.801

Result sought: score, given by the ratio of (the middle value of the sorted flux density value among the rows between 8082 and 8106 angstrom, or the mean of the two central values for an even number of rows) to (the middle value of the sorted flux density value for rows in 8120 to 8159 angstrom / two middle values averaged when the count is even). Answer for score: 0.99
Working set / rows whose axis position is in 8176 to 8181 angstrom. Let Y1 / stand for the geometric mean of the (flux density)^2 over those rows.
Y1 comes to 163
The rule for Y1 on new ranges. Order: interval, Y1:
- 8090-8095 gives 193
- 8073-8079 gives 174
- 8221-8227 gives 240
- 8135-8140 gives 195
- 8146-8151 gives 206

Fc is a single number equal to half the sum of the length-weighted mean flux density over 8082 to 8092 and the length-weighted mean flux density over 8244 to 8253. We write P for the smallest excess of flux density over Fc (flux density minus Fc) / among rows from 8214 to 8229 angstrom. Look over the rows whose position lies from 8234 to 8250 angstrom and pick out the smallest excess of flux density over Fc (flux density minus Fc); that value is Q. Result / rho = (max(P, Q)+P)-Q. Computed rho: -1.0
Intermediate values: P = -1.02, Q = -0.3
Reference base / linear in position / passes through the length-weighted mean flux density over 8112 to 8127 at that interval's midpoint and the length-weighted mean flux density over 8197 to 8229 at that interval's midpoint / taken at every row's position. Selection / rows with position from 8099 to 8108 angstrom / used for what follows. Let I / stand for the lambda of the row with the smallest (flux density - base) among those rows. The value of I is 8099.95 angstrom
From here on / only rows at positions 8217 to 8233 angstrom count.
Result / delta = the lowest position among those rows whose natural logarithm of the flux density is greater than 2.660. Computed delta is 8220.20 angstrom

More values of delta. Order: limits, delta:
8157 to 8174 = 8159.85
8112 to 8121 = 8118.62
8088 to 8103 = 8099.95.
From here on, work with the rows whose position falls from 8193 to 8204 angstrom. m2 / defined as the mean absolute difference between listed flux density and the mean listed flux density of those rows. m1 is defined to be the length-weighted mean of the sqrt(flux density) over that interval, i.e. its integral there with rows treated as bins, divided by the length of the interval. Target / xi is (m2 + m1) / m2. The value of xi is 7.6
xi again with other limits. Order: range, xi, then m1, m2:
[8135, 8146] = 7.8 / 3.72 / 0.55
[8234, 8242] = 7.9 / 3.79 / 0.55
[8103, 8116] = 6.0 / 3.81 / 0.76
